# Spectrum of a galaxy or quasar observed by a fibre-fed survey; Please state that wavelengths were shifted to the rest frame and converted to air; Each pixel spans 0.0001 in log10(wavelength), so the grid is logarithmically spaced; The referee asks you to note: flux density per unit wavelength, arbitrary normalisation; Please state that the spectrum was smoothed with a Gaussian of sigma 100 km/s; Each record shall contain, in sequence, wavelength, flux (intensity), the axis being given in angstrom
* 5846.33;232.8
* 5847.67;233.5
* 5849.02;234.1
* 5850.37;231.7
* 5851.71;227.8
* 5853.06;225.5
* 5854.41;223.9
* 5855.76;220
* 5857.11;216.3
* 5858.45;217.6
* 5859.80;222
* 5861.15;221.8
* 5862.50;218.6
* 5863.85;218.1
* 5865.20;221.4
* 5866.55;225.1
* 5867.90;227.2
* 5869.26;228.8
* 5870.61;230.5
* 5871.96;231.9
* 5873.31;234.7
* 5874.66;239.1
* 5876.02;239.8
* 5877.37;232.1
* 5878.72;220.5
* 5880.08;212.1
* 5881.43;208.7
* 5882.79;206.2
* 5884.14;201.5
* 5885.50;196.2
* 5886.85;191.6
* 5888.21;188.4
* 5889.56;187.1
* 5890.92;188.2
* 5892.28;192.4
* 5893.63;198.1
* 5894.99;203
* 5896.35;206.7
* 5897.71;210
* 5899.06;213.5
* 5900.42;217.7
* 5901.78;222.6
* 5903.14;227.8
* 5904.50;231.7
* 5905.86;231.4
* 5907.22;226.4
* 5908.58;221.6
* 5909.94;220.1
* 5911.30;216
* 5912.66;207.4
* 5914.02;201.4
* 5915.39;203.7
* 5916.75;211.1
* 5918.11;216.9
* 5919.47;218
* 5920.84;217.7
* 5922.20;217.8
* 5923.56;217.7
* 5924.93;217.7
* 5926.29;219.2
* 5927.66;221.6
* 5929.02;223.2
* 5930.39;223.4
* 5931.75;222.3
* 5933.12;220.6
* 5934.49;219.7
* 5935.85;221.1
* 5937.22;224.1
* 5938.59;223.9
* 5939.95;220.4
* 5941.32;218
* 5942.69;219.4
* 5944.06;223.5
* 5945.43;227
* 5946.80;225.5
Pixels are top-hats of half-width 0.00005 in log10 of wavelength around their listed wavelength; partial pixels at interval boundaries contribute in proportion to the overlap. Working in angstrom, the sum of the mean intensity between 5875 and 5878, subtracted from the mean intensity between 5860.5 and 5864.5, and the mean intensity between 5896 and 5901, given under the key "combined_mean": 196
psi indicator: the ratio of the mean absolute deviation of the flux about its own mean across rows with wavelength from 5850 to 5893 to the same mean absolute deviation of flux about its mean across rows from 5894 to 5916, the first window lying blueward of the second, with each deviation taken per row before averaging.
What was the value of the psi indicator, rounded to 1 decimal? 1.4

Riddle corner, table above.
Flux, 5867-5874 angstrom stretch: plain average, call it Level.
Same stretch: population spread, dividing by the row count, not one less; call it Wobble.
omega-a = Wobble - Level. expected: -228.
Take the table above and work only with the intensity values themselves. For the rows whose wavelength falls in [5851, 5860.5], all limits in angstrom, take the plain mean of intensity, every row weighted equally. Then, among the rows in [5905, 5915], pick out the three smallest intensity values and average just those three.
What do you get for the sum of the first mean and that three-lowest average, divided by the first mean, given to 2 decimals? 1.94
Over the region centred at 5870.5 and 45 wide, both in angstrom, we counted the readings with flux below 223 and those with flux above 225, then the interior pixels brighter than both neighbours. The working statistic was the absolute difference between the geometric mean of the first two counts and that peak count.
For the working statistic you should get 14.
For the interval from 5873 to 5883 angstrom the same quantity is 3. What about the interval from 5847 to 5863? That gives 3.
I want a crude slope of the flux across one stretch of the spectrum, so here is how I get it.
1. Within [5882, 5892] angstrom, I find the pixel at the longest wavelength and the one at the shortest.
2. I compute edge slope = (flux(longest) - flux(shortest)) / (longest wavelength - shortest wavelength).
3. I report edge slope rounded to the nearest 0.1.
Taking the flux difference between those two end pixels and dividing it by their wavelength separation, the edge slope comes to -2.2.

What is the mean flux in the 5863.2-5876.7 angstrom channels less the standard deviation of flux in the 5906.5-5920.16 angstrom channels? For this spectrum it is 222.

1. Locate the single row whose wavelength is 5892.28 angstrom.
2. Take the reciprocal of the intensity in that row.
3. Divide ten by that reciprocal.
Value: 1924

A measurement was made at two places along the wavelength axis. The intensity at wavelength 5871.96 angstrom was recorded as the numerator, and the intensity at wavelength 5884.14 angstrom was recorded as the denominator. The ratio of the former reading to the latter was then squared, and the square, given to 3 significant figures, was 1.32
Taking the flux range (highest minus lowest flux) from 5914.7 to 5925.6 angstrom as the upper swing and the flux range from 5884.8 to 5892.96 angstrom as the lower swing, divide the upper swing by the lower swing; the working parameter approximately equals 1.6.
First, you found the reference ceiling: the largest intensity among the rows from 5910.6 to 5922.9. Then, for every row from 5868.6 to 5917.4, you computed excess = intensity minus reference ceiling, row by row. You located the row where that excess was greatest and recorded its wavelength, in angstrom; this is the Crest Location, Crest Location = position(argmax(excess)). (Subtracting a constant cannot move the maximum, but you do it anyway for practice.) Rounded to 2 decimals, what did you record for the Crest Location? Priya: 5876.02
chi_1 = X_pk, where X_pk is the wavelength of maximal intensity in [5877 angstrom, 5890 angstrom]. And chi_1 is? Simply 5877.37 angstrom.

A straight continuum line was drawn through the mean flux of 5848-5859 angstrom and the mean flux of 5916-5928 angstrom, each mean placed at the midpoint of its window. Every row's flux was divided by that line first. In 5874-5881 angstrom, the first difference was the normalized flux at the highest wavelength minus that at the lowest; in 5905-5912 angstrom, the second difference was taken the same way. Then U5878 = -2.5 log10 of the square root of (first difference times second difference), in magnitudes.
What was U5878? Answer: 2.6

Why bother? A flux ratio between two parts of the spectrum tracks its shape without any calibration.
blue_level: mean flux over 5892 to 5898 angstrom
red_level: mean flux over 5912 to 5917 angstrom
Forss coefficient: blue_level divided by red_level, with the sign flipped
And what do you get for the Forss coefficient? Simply -0.98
